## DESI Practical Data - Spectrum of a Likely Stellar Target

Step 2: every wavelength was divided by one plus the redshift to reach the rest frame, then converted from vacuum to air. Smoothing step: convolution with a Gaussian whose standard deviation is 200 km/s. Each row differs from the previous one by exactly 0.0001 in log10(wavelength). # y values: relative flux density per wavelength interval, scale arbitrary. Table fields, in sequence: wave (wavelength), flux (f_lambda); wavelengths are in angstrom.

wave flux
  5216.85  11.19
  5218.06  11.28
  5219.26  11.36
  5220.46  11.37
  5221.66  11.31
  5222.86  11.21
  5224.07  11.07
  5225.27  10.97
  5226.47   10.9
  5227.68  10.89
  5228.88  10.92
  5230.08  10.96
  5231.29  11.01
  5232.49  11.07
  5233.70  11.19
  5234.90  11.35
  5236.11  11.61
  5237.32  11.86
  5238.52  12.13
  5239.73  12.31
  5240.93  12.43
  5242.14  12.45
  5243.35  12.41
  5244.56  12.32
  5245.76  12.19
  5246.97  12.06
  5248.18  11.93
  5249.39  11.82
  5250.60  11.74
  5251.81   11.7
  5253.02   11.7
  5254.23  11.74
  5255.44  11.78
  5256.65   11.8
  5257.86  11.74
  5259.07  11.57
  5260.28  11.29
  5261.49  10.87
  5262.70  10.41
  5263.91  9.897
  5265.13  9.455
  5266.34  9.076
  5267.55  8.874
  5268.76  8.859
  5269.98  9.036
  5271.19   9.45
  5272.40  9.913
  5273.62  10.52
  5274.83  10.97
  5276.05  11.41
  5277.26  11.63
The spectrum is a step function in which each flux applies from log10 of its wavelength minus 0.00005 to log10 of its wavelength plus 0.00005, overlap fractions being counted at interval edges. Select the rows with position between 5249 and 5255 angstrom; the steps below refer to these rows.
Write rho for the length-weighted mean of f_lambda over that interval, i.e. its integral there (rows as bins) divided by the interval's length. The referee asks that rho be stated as 11.7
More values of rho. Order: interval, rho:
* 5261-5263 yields 10.7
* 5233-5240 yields 11.7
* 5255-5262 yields 11.5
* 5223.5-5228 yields 11.0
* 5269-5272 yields 9.2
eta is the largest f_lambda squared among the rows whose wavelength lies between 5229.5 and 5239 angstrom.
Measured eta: 147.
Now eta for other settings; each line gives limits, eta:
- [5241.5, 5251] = 155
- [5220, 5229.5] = 129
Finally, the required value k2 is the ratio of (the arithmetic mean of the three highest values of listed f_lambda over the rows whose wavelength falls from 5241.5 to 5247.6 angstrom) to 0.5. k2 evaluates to 24.8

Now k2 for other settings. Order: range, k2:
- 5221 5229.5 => 22.4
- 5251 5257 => 23.5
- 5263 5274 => 20.2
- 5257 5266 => 23.1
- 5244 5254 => 24.4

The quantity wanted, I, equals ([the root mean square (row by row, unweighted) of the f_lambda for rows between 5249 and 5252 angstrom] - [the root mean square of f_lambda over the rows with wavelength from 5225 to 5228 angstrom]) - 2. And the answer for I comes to -1.2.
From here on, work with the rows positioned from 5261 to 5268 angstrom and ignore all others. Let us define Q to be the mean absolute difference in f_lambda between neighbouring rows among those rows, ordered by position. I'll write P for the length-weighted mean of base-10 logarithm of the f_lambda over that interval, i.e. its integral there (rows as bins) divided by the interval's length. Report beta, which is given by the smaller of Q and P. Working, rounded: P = 0.99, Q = 0.40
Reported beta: 0.40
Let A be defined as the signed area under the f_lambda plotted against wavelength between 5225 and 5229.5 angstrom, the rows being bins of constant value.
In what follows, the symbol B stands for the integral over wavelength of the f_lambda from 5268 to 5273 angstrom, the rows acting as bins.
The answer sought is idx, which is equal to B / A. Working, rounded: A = 49.2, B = 46.5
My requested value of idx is 0.95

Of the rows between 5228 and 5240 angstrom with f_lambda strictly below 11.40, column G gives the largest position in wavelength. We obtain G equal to 5234.90 angstrom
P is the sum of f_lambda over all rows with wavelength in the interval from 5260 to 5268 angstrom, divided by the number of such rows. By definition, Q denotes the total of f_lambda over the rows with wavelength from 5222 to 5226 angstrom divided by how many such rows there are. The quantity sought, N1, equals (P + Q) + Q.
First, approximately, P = 10.0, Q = 11.1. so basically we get 32.1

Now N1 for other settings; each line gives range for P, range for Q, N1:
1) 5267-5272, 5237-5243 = 33.5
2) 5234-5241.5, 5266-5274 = 30.7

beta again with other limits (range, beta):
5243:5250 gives 0.12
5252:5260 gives 0.07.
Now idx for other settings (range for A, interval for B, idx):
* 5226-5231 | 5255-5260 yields 1.07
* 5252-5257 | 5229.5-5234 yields 0.85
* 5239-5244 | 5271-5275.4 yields 0.73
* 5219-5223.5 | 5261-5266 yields 0.99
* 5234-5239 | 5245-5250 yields 1.03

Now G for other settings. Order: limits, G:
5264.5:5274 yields 5273.62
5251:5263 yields 5262.70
